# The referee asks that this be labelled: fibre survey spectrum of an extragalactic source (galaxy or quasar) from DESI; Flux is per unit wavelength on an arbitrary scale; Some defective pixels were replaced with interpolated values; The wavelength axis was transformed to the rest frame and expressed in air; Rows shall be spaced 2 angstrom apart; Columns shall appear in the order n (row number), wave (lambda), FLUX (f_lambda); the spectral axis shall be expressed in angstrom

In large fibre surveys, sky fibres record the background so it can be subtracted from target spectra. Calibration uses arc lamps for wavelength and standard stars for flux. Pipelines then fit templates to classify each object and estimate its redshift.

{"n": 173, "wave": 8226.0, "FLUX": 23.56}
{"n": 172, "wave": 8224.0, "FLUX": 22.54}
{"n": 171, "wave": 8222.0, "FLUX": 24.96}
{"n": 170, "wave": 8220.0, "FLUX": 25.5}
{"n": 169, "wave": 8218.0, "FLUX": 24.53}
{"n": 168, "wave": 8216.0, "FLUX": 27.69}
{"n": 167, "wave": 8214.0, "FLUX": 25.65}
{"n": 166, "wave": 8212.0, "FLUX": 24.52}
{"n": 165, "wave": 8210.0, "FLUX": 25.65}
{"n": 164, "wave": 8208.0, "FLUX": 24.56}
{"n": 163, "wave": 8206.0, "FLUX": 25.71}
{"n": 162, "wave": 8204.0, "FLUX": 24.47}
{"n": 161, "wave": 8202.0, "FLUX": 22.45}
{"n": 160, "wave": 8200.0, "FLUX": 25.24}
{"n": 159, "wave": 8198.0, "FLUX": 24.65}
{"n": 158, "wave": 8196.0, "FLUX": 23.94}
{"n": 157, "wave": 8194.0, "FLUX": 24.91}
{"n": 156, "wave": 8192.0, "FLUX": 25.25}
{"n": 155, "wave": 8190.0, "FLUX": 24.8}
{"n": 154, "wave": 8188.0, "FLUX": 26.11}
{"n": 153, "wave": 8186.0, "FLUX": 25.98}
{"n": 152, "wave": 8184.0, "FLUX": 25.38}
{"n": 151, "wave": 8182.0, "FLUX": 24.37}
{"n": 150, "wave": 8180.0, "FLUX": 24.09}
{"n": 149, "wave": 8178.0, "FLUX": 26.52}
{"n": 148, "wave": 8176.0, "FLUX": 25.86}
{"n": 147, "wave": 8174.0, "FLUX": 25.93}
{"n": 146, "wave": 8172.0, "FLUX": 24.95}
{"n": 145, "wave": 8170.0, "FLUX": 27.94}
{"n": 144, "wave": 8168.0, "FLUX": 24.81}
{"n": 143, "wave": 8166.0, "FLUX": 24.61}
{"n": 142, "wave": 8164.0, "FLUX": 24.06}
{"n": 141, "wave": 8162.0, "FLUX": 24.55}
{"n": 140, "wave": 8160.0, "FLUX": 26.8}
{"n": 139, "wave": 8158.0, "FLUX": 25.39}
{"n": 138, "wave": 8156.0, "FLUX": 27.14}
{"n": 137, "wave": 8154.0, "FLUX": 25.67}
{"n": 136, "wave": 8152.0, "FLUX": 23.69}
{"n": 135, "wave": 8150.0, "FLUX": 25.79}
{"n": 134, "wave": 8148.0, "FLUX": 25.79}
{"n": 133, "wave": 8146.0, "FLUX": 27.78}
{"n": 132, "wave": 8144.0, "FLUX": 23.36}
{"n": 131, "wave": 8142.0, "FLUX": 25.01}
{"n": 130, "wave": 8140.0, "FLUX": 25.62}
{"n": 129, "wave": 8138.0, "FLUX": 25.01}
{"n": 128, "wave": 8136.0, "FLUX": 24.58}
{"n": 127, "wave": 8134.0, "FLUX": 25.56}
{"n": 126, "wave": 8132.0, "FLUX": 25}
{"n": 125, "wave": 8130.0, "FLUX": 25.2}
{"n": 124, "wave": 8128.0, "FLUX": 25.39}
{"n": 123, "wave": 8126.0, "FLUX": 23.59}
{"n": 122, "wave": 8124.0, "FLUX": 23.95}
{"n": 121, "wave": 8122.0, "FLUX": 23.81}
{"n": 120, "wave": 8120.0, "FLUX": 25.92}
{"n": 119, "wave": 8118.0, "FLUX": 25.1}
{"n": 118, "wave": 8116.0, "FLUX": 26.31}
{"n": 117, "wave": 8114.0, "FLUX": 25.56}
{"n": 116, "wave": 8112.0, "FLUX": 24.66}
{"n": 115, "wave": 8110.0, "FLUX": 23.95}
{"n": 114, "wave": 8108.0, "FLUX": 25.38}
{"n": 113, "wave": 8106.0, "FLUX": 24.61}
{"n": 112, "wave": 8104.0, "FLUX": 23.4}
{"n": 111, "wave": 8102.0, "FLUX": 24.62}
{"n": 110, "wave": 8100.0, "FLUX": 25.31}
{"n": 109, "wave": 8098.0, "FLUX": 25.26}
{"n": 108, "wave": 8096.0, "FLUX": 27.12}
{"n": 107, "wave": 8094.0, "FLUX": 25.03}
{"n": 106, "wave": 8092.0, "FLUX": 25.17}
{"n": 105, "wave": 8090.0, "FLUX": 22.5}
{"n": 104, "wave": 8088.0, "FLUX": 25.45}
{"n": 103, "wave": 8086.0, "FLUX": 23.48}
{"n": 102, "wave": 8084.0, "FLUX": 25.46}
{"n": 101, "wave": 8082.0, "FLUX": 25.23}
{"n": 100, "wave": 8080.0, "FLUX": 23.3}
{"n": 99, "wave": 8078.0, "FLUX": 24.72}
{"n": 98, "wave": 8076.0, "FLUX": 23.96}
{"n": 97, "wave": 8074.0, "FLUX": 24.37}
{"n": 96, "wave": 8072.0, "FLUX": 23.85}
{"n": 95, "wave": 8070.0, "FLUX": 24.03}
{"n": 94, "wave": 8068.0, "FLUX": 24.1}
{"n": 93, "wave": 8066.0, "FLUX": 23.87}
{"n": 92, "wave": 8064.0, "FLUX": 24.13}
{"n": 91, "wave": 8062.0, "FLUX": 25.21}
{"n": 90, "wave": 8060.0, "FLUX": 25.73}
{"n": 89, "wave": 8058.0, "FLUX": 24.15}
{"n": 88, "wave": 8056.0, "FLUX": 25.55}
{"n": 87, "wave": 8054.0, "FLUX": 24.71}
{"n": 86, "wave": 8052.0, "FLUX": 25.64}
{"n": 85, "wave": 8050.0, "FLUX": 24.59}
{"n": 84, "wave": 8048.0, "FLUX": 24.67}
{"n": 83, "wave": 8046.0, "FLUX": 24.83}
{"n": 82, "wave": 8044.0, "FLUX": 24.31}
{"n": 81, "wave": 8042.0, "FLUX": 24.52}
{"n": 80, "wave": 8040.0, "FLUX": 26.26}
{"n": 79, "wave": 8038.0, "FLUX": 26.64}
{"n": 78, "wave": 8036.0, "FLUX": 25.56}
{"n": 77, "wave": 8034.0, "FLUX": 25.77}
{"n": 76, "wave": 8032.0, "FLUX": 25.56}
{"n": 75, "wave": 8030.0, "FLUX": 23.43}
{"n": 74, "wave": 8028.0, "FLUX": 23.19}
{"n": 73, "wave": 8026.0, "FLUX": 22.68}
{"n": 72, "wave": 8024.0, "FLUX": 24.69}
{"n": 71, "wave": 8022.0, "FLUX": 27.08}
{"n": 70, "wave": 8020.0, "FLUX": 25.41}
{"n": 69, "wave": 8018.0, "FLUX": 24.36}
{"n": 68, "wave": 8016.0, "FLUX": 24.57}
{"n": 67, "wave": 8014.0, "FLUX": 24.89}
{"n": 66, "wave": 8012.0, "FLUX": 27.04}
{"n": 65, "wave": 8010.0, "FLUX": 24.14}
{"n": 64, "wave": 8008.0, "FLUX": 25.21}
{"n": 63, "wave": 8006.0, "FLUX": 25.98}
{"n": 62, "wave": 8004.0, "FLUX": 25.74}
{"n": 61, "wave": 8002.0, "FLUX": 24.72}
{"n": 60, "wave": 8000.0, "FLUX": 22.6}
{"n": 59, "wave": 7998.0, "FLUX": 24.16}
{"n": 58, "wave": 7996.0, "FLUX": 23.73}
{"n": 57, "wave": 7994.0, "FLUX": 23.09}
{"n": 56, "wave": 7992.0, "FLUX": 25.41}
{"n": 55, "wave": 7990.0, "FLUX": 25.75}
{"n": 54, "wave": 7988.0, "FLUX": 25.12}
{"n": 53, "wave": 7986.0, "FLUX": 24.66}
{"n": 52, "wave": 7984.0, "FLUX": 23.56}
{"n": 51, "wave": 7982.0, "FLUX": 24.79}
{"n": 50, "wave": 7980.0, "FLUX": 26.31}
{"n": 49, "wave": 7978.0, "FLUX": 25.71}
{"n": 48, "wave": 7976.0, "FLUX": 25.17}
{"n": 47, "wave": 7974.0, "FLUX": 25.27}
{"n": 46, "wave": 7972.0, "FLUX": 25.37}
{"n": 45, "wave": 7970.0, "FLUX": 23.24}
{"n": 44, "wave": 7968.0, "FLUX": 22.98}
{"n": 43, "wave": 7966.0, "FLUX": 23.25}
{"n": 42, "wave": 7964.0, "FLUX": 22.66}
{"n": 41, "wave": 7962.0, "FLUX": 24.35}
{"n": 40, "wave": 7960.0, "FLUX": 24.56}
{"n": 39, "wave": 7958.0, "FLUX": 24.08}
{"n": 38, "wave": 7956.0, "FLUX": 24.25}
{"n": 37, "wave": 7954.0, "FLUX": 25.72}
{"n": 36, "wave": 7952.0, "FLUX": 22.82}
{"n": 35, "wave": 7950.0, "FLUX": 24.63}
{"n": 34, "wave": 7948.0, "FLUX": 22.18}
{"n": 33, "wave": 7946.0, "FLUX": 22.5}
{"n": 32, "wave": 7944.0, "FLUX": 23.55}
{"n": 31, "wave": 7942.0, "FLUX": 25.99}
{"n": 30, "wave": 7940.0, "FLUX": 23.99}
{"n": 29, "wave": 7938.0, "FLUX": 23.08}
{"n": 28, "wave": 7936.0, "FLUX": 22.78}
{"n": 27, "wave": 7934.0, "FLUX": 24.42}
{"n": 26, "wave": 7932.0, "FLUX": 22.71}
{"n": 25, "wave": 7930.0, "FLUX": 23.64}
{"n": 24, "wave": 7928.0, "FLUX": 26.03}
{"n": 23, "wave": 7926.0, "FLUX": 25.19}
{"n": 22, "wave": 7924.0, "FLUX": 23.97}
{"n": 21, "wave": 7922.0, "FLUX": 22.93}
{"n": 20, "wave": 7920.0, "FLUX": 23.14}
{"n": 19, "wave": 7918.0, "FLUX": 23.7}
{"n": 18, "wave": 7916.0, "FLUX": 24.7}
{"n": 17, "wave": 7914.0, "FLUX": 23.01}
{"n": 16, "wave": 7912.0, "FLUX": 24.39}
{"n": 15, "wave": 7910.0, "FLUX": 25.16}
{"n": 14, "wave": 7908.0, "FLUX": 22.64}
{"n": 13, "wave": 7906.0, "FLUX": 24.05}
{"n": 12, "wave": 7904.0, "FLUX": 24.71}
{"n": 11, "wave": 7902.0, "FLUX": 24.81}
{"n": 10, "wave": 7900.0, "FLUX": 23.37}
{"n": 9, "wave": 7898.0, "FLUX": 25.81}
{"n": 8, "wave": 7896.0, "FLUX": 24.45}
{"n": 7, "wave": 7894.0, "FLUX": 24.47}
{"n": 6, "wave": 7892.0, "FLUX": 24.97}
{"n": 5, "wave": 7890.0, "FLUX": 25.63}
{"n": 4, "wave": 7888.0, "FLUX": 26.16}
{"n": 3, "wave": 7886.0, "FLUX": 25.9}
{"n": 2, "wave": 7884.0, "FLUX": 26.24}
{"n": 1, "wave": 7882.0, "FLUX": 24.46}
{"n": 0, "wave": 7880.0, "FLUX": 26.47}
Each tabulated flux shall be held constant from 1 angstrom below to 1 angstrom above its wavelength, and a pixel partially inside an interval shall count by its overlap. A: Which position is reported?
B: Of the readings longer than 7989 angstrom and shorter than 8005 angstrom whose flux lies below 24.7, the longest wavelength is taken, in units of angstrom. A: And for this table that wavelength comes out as 8000.0 angstrom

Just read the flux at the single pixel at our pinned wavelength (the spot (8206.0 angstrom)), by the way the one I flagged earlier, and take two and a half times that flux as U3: 64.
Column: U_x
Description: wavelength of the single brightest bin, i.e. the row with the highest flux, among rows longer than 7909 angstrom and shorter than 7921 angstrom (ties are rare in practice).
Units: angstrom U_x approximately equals 7910.0 angstrom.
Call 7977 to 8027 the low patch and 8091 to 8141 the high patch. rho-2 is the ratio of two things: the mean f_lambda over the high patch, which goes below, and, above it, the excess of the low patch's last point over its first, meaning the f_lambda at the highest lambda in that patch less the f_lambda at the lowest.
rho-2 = -0.12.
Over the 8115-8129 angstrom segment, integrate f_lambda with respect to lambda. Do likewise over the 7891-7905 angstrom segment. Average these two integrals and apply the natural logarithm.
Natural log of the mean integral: 5.85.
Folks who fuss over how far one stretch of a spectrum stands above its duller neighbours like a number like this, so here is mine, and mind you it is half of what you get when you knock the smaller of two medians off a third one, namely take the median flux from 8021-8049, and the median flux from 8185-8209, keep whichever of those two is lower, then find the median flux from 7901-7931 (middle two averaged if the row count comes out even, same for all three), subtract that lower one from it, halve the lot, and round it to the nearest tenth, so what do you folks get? -0.4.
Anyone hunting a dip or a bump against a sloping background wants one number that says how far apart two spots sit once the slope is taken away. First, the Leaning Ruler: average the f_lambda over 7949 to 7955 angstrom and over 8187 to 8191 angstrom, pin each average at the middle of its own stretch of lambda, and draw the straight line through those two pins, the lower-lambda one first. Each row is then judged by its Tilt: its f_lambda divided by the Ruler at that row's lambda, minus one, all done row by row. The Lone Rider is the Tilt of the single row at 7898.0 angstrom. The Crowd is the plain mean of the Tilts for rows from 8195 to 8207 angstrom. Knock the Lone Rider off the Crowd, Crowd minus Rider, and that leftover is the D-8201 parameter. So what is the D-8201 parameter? -0.11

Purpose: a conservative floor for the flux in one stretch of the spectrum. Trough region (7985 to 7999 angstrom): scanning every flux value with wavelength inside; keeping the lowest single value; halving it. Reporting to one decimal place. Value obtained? 11.5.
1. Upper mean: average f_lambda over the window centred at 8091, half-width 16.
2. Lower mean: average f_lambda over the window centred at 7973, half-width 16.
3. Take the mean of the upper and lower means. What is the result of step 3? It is 24.6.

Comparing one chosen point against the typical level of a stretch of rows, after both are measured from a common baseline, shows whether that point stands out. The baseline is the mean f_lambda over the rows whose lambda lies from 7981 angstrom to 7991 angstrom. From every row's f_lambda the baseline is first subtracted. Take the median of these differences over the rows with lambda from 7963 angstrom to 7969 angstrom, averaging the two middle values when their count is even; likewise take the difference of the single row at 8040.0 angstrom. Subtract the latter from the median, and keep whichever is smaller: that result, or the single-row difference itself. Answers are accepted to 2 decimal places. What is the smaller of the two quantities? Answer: -3.28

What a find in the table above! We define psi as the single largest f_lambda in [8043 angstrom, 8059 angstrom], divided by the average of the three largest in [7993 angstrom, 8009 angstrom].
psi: 1.00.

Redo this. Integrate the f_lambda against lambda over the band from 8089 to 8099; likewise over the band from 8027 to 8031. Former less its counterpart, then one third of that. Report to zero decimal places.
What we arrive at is 52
